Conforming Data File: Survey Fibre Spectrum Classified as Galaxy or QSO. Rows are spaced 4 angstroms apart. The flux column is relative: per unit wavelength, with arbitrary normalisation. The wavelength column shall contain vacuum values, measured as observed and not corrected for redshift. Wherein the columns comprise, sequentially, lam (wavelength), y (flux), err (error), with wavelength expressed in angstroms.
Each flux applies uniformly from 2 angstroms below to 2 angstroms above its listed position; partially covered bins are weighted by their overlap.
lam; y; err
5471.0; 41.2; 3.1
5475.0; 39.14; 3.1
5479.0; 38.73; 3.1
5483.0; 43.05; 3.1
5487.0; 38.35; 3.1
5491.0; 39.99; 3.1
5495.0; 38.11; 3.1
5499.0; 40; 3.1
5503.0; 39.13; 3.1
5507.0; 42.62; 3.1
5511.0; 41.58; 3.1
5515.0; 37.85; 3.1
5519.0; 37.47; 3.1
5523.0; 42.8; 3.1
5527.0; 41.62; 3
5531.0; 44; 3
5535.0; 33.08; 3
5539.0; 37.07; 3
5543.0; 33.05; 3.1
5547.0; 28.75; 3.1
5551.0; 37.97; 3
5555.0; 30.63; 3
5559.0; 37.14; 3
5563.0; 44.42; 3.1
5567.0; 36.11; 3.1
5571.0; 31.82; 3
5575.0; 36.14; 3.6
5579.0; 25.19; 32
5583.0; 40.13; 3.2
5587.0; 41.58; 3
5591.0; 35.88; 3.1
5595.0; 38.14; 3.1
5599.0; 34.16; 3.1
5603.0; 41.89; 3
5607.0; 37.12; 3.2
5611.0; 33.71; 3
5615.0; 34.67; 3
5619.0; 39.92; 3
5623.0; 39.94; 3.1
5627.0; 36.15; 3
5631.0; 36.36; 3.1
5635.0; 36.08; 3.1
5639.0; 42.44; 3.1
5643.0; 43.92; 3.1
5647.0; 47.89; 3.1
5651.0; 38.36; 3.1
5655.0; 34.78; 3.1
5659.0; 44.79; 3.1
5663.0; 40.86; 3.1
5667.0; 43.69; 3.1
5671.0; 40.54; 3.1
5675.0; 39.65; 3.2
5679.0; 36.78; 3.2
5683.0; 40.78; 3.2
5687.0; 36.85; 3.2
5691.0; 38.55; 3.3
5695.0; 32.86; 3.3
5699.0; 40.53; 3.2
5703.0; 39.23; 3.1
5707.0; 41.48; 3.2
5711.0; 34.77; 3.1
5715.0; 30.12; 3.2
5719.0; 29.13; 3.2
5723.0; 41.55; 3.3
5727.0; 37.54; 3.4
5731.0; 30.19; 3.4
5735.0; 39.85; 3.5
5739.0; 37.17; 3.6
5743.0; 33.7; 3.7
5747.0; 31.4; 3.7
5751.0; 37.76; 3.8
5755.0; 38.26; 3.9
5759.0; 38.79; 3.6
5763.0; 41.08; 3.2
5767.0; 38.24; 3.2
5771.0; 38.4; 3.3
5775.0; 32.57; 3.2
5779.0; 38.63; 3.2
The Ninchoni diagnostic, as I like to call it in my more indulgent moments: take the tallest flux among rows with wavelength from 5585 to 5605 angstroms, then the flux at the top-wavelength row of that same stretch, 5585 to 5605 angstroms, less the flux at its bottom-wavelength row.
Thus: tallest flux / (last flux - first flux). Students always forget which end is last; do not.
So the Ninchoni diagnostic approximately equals 135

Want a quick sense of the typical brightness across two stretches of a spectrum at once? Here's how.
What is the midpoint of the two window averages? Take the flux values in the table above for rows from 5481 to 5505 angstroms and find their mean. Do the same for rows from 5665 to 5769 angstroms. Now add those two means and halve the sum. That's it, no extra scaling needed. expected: 38.5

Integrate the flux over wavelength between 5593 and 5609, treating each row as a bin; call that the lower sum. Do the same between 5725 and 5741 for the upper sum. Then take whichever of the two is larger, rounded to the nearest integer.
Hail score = 605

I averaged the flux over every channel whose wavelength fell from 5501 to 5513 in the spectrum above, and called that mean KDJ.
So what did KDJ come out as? 41.1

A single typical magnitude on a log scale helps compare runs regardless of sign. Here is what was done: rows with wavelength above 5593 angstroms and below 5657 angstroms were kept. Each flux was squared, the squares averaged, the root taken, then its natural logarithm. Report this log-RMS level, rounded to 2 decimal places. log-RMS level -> 3.65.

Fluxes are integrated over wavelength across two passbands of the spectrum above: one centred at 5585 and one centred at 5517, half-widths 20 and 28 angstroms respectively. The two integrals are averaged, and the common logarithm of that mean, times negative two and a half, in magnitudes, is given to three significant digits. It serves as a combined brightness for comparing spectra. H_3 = -8.15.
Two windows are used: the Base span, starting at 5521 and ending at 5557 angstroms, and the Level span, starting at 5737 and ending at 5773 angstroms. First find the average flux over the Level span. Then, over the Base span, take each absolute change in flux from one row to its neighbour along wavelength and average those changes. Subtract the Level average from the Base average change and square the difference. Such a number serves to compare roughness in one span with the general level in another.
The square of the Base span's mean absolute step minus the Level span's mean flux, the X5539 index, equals 1010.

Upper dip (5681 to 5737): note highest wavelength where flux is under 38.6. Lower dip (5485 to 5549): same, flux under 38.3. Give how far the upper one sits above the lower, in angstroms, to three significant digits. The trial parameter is 184 angstroms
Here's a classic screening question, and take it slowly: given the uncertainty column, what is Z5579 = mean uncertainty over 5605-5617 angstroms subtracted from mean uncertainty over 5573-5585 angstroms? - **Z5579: 9.87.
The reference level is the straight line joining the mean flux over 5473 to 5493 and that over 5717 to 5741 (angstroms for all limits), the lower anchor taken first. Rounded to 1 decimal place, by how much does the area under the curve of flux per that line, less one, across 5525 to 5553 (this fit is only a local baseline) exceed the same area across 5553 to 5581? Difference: 1.2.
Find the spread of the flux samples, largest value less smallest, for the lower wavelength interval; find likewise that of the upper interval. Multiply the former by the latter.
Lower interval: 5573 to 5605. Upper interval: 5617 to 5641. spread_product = 106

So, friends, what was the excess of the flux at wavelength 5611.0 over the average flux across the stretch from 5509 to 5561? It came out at -3.4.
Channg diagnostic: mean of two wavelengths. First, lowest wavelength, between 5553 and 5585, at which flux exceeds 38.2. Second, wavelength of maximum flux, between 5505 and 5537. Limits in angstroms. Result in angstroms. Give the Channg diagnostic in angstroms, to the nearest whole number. 5547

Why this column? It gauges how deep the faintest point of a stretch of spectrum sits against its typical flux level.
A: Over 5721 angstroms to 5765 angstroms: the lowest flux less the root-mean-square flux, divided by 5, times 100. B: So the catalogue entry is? -140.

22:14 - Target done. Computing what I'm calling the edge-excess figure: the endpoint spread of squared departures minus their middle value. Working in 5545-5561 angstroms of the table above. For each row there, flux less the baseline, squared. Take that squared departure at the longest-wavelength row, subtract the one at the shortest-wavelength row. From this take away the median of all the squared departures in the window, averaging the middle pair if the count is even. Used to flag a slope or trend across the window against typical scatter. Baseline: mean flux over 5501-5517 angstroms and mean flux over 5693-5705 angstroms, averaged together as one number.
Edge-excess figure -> -136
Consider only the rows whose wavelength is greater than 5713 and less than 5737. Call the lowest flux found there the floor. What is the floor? 29.13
